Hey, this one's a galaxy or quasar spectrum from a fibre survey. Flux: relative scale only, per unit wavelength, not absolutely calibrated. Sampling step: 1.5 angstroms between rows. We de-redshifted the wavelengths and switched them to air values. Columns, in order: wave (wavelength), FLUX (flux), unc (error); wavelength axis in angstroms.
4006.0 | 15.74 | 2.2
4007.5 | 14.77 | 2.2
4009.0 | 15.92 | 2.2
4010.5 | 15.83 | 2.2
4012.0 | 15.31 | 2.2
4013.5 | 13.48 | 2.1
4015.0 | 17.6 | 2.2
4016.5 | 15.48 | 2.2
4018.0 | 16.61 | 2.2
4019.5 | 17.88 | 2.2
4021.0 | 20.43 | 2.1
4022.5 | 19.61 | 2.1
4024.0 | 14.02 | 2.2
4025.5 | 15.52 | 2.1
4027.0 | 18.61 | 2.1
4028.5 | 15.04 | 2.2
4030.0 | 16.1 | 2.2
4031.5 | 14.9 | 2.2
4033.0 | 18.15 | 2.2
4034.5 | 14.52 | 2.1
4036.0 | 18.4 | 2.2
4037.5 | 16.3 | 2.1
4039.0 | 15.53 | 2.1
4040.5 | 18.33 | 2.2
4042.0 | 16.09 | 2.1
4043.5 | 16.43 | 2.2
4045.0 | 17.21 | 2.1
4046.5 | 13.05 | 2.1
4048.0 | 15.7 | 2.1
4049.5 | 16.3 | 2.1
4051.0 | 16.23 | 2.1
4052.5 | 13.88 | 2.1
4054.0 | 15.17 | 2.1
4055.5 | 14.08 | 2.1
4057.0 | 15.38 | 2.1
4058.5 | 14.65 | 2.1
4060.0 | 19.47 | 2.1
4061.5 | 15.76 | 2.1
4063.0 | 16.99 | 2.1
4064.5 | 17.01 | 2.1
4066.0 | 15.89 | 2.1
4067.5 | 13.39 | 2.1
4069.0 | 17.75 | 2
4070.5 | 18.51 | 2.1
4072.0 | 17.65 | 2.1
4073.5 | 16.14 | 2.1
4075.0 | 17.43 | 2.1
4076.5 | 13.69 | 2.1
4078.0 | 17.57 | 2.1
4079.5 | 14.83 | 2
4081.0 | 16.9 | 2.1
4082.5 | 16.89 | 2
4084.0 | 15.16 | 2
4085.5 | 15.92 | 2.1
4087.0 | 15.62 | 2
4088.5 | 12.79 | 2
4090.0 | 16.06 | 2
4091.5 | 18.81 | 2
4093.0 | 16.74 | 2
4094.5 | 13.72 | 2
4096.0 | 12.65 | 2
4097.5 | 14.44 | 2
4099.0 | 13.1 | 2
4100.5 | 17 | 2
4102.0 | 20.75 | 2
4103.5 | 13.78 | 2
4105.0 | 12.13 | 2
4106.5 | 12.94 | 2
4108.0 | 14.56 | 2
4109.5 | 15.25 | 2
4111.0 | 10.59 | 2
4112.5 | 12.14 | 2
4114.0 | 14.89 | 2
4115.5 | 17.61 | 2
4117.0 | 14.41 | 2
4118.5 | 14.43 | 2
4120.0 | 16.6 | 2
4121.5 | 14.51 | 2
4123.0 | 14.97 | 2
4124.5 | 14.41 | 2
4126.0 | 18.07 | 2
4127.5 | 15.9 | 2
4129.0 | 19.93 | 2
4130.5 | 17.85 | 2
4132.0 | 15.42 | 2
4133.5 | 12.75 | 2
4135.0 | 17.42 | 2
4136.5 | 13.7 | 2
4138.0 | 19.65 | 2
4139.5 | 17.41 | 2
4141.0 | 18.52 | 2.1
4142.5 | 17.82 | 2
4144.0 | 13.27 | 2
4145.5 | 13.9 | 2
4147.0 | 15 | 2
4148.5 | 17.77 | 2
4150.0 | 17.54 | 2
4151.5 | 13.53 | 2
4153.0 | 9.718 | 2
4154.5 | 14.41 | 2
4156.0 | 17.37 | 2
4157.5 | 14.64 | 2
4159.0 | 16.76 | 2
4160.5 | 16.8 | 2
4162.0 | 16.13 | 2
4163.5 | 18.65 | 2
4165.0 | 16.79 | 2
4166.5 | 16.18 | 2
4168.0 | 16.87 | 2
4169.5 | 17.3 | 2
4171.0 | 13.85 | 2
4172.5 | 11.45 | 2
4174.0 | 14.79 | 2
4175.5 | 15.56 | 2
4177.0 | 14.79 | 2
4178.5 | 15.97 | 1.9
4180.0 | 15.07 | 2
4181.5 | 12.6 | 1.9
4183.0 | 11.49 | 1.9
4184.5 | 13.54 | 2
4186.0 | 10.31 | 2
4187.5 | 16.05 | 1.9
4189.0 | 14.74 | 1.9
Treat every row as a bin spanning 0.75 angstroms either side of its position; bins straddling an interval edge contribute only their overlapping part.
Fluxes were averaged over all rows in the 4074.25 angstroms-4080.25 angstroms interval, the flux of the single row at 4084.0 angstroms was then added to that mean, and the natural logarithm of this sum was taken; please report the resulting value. 3.44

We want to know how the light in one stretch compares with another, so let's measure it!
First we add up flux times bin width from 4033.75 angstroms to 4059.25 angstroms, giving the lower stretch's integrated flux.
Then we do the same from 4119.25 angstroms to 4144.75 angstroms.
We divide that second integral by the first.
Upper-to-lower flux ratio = 1.04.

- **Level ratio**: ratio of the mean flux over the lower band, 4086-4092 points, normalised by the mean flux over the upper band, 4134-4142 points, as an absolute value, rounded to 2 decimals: 0.91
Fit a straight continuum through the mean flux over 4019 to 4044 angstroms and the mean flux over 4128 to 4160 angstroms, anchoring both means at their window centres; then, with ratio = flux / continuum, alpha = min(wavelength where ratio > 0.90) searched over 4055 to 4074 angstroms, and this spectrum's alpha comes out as 4057.0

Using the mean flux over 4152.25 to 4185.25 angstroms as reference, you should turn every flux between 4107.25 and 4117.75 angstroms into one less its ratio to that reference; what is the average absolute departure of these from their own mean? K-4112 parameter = 0.108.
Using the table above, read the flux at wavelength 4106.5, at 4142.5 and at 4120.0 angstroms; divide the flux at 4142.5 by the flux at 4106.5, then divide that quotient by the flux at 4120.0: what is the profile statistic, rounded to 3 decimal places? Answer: 0.083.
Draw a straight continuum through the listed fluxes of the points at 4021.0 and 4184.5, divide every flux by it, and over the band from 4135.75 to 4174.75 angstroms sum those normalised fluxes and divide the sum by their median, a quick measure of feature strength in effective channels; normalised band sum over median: 24.6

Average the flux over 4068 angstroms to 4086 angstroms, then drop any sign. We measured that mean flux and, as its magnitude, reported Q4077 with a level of 16.5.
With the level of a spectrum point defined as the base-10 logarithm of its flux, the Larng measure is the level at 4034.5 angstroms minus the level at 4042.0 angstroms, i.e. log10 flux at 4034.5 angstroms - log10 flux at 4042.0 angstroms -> -0.045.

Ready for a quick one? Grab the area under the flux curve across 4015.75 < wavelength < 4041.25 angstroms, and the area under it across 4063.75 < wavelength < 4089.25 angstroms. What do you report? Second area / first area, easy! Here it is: 0.957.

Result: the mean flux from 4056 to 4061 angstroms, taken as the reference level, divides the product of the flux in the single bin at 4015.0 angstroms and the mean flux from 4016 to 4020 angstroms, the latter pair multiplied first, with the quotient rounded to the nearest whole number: 18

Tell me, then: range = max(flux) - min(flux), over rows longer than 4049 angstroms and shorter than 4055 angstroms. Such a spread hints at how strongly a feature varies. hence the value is 2.4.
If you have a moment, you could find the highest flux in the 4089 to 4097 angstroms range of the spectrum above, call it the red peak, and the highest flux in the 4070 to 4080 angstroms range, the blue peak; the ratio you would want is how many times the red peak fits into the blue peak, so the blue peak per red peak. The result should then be 0.98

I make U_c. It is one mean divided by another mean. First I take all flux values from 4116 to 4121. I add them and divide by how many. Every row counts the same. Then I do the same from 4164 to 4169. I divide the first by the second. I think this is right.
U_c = 0.91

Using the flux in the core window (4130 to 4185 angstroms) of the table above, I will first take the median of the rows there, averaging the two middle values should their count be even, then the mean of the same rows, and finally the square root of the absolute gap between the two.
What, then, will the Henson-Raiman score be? 0.3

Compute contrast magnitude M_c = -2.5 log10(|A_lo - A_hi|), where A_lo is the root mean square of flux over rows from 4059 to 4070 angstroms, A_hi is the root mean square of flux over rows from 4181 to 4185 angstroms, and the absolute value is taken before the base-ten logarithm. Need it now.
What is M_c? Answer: -1.5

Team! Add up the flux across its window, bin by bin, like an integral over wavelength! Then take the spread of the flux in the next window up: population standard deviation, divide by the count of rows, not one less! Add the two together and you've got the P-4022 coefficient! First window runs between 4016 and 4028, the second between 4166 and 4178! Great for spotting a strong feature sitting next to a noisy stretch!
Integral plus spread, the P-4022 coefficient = 209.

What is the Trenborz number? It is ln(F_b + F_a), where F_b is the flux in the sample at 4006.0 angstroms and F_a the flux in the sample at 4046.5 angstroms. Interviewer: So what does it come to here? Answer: 3.36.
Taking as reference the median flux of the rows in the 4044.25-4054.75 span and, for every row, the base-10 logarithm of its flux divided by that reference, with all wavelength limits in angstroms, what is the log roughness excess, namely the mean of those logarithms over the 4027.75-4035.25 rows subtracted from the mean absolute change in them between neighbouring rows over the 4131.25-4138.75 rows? 0.12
